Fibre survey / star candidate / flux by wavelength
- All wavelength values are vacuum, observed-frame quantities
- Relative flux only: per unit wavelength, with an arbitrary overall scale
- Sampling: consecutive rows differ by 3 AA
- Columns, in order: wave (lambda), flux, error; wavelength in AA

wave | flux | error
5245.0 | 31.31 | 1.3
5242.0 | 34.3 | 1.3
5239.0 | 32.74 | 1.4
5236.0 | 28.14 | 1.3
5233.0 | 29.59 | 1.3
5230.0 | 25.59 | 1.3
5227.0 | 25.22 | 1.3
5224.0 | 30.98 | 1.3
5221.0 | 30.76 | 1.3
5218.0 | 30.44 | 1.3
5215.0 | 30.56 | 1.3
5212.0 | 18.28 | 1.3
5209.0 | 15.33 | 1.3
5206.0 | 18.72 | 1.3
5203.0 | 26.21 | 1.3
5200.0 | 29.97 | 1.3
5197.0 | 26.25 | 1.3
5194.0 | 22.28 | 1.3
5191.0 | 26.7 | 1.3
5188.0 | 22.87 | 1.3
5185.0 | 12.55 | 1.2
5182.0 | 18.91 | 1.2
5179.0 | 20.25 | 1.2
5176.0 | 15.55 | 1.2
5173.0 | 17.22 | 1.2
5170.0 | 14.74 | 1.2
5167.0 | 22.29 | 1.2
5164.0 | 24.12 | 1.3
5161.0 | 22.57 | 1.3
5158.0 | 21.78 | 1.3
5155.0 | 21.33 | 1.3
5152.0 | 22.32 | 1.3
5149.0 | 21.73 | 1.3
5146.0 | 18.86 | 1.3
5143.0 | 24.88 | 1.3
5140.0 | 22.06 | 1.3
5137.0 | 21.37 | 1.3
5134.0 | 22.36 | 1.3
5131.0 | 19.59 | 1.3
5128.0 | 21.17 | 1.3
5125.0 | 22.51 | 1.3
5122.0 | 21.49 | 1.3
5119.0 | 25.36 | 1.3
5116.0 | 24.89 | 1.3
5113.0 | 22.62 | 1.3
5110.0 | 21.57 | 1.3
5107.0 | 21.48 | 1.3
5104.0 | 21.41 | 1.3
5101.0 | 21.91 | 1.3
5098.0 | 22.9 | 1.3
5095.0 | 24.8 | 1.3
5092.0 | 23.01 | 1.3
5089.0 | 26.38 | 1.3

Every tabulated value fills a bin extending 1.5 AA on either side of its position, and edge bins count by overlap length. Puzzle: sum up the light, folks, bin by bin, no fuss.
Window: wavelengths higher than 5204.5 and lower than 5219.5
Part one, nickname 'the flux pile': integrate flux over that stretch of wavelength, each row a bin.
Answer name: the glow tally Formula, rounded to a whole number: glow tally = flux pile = 340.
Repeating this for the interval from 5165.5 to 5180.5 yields 270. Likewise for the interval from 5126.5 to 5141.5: 320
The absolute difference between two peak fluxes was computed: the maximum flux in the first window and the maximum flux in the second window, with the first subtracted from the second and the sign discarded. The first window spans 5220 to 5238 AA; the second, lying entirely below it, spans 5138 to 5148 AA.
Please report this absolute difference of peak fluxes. 6.1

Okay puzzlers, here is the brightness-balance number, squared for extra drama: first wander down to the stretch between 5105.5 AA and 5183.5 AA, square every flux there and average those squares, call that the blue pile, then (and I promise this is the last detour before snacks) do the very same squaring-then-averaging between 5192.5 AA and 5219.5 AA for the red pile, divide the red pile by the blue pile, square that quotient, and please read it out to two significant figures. 1.8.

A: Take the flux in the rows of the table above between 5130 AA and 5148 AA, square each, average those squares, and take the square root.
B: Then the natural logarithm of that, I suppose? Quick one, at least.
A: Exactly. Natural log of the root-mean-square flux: 3.07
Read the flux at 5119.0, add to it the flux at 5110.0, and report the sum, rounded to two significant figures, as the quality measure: 47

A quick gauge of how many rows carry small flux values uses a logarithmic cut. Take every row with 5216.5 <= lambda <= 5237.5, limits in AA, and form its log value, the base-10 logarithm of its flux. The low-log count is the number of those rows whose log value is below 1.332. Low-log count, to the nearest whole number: 0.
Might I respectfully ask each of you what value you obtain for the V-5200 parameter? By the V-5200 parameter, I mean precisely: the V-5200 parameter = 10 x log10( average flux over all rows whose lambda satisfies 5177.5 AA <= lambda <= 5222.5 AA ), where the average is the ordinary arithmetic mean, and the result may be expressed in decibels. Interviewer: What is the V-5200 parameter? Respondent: 13.7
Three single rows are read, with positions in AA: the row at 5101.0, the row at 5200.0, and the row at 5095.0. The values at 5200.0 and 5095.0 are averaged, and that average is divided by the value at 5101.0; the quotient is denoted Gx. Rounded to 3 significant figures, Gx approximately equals 1.25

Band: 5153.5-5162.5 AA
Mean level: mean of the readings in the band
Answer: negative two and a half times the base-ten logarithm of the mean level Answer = -3.35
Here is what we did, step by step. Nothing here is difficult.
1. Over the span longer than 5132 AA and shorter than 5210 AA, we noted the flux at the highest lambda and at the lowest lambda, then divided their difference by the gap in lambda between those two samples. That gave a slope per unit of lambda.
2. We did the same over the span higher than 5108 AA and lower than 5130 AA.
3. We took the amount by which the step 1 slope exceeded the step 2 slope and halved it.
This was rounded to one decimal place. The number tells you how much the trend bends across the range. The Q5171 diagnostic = 0.0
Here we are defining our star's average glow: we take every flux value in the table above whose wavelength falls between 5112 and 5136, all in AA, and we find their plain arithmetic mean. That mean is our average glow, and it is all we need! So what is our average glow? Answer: 22.5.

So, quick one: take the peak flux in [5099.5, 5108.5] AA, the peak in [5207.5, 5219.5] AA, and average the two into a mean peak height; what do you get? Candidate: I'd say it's 26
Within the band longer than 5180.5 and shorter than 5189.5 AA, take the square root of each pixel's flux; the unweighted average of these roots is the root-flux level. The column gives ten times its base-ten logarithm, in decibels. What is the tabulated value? 6.26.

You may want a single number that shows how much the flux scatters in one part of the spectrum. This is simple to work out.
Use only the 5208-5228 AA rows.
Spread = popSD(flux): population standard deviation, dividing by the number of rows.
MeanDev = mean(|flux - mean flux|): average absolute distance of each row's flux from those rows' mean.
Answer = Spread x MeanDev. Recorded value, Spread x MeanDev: 33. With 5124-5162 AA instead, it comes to 1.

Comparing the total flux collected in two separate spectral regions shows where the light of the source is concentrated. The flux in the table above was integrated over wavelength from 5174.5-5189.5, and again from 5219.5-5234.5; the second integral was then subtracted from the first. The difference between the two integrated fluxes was -156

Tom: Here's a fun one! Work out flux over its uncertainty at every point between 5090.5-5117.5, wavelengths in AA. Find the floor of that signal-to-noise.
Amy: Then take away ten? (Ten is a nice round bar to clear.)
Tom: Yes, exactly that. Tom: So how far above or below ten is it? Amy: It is 6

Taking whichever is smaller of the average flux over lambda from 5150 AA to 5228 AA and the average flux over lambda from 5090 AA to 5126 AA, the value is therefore 22.6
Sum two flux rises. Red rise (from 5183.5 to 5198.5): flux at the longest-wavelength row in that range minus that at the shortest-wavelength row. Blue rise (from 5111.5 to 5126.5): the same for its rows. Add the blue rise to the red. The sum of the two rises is 14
